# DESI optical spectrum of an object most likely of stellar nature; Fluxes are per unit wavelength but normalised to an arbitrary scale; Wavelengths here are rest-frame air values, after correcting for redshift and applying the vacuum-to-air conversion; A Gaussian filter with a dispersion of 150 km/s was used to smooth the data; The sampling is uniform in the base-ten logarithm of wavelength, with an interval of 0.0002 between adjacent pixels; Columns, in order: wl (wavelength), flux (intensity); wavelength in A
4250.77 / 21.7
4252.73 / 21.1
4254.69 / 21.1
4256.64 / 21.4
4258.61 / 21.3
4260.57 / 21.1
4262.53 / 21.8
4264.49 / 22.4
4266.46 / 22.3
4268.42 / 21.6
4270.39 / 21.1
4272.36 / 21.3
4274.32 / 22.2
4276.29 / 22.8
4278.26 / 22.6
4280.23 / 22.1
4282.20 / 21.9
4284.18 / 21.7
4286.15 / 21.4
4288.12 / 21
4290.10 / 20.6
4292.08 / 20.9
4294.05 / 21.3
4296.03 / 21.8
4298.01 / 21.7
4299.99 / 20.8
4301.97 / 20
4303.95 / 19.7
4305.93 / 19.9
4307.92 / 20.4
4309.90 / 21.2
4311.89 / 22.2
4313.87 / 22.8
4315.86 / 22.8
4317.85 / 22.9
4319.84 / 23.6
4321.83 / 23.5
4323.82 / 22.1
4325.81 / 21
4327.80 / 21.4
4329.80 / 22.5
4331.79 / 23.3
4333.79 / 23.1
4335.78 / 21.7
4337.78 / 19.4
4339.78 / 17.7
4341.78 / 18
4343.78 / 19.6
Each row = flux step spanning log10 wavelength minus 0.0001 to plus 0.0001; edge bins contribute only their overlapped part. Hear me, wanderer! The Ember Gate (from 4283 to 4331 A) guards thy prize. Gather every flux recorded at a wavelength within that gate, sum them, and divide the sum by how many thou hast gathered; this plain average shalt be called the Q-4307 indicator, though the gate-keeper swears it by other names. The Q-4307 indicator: 21.6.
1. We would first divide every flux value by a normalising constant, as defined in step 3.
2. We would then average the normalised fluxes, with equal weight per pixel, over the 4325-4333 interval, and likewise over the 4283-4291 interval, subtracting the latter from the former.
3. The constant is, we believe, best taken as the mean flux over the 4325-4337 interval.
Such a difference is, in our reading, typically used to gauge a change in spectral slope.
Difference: 0.04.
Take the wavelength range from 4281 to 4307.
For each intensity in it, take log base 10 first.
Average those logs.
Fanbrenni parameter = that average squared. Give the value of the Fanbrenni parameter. 1.75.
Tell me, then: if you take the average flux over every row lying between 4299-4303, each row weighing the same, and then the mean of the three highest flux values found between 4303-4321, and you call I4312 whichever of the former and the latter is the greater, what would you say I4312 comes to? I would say 23.1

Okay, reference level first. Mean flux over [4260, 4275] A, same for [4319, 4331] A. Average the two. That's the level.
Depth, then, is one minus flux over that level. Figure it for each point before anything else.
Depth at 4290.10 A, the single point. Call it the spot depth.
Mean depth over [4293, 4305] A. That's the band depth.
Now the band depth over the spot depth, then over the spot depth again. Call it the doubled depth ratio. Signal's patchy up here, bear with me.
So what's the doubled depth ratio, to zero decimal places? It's 12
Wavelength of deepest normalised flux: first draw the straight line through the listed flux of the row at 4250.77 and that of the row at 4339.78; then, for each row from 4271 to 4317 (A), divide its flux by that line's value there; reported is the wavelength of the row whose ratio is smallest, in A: 4303.95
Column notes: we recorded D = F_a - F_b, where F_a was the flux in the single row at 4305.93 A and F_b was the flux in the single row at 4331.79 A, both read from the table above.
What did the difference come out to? -3.4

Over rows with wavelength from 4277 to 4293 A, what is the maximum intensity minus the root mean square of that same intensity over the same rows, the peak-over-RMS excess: 1.1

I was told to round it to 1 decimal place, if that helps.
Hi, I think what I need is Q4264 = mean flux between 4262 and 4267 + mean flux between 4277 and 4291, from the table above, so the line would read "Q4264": 43.8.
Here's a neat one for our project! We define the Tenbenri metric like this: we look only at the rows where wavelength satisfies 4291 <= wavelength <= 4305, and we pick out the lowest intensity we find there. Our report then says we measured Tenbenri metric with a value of 19.7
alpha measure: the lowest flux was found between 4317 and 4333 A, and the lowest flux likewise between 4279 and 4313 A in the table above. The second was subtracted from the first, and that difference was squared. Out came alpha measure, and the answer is 1.69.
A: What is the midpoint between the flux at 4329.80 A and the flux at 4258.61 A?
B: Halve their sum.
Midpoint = 21.9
